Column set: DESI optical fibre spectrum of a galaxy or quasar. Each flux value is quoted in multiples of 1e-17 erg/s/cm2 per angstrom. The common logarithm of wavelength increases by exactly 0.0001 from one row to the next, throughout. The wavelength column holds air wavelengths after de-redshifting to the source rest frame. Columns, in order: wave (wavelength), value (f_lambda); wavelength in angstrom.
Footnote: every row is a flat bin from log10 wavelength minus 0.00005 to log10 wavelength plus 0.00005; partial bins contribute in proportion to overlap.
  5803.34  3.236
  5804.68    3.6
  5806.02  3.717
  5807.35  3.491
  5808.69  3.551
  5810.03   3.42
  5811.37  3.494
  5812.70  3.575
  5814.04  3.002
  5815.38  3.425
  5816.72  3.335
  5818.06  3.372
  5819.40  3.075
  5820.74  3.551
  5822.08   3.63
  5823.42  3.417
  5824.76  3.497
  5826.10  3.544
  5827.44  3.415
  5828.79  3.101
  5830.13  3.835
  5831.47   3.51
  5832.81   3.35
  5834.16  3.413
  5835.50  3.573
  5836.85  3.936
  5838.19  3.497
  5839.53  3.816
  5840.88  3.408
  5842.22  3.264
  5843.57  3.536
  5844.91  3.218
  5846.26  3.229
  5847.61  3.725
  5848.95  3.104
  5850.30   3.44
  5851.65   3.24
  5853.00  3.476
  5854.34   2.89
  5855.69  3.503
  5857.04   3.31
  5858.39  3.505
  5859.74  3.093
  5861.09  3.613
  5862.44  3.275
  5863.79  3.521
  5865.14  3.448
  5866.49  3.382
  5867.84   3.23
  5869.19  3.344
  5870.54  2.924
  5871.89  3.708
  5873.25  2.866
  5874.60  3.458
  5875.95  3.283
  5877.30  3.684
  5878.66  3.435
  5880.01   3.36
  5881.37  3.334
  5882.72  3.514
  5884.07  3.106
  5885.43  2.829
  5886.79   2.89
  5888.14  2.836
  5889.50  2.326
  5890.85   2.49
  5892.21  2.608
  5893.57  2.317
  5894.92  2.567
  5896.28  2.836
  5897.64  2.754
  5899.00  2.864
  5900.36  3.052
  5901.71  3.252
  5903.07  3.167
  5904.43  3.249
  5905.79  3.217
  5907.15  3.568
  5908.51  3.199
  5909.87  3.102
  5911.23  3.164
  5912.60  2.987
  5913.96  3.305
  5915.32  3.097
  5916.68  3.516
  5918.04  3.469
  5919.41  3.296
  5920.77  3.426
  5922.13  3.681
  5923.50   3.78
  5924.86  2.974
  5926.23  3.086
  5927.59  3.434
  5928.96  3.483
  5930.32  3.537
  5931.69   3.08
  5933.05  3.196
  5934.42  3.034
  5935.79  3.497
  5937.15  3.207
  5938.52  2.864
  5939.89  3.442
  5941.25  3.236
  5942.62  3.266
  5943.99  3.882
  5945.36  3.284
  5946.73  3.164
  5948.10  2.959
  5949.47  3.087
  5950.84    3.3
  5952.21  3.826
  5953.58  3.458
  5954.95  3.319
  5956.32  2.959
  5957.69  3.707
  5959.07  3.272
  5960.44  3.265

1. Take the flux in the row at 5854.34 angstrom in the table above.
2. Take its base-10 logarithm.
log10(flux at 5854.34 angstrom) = 0.461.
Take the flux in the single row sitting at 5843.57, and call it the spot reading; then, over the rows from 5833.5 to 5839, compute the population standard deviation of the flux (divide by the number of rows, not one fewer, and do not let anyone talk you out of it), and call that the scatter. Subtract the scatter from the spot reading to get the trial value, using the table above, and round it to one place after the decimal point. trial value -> 3.3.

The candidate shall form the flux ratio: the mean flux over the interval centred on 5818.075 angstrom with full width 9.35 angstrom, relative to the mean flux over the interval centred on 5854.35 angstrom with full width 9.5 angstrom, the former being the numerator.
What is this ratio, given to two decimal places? 1.00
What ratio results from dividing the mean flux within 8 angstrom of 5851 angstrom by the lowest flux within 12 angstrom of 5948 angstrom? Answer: 1.17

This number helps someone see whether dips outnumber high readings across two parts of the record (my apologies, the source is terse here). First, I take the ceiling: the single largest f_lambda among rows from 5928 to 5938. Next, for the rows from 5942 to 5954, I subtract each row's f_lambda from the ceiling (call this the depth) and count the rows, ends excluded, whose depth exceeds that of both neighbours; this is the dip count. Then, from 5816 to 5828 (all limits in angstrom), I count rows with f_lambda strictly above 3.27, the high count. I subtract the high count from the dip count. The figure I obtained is -7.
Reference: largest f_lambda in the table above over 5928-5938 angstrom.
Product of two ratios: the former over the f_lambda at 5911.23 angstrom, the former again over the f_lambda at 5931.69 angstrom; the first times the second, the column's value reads 1.28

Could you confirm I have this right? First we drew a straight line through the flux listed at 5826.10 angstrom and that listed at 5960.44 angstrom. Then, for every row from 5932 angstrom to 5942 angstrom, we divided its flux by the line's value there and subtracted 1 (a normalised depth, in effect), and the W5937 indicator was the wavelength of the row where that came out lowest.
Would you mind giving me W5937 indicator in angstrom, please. 5938.52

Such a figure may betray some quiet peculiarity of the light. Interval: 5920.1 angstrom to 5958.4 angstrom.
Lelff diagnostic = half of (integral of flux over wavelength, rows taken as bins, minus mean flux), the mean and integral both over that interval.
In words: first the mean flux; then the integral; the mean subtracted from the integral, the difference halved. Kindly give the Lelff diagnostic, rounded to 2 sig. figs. 62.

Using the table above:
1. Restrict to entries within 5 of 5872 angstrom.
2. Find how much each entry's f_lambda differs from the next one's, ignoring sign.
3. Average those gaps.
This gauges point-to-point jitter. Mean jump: 0.488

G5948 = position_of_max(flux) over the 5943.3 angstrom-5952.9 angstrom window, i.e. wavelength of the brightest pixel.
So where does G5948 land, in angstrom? 5943.99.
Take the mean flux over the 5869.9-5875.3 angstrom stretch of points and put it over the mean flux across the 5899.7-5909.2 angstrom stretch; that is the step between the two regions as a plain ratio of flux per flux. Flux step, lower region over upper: 1.00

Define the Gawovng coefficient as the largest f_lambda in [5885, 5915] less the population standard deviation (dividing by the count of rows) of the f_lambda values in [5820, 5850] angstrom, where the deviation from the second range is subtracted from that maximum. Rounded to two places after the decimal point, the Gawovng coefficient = 3.35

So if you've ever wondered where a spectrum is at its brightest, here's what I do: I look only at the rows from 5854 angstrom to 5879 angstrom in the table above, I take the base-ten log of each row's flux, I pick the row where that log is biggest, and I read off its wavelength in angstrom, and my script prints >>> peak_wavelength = 5871.89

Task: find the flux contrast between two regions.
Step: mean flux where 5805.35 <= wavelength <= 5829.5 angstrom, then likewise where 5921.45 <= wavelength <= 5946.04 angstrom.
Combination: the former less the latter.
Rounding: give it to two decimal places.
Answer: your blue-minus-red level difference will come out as 0.09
